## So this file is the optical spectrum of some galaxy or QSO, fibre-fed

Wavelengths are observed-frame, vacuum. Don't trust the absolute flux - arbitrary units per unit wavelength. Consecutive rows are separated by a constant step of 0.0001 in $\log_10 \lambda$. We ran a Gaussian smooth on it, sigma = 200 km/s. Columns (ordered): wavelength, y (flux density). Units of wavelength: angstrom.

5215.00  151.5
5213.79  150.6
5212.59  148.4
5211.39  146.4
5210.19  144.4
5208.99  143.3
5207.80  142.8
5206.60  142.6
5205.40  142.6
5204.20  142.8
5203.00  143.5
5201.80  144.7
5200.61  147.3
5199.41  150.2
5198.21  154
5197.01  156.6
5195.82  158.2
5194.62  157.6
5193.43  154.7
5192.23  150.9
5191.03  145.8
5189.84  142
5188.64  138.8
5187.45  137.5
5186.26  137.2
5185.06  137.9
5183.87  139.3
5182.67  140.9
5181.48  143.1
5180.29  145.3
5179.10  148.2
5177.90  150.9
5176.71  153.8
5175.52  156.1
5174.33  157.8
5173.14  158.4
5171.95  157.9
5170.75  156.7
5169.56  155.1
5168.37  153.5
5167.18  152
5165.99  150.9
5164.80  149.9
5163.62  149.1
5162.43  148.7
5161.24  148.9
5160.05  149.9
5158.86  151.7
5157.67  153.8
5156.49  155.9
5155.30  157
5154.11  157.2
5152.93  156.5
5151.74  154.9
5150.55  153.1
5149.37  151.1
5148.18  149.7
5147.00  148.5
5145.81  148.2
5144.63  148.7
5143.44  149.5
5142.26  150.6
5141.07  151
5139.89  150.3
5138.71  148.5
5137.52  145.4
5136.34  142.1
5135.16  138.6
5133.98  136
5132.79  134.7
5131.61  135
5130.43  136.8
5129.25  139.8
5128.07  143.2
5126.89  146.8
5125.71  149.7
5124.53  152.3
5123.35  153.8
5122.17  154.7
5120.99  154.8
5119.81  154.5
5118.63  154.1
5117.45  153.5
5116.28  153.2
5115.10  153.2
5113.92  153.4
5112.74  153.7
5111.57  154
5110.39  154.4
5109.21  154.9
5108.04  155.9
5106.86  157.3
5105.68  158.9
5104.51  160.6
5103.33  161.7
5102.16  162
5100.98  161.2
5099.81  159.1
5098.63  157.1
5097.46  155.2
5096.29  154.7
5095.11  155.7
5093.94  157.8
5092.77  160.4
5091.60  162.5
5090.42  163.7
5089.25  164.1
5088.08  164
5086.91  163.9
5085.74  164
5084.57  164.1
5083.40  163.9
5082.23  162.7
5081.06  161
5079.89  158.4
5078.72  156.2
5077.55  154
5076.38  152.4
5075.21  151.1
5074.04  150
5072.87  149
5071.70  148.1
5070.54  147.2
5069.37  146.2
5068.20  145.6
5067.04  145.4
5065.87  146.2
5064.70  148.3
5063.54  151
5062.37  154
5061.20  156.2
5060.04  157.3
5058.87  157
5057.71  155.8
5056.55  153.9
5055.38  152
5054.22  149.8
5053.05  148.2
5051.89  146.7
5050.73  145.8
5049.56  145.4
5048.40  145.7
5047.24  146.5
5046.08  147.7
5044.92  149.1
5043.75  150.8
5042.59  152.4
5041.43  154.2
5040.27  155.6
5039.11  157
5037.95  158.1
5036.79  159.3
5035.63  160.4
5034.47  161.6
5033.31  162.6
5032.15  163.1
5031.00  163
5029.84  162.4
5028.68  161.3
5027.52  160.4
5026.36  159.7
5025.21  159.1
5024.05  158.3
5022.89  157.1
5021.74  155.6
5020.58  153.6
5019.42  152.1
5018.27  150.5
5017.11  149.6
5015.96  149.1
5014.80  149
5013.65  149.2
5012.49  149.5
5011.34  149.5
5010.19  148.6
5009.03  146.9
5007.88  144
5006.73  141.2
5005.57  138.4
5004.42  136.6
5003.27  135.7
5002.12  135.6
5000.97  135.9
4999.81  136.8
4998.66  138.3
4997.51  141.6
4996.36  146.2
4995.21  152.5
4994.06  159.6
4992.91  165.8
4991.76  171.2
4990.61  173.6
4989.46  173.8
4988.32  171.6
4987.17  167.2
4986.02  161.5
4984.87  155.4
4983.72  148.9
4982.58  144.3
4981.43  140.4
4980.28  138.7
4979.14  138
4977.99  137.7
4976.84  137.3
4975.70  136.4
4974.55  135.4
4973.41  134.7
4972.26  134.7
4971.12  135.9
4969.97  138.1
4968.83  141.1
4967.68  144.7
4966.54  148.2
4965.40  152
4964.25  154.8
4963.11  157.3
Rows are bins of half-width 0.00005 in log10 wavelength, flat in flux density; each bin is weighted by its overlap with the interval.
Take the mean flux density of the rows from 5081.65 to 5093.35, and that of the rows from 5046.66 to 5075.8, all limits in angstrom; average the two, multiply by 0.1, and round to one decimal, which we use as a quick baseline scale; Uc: 15.7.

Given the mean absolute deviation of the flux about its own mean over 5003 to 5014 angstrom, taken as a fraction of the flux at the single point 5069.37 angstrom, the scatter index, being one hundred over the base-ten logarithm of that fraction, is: -67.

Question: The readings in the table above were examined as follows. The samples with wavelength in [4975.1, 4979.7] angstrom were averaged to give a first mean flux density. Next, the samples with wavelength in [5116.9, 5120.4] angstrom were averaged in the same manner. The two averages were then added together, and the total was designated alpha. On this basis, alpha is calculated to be 291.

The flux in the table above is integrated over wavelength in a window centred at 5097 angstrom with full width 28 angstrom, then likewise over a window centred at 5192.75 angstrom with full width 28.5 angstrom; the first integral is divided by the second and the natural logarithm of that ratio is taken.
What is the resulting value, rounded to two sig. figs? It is 0.073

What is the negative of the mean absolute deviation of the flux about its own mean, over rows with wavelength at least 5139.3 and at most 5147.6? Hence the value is -1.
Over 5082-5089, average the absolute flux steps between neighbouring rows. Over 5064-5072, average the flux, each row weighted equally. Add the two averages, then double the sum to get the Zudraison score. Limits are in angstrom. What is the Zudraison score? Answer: 294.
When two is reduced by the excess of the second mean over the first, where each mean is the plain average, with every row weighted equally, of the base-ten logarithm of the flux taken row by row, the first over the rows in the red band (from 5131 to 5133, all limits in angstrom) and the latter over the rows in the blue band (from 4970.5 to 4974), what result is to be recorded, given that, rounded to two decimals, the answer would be 2.00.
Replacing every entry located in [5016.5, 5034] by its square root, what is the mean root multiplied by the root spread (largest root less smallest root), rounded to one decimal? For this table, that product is 6.8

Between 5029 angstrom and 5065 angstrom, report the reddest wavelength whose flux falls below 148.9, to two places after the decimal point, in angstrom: 5064.70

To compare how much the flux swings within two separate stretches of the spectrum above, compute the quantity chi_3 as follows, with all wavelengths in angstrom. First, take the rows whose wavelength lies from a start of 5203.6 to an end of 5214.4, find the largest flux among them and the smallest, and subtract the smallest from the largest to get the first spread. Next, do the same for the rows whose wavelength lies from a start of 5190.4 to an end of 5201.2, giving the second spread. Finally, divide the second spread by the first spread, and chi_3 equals 1.55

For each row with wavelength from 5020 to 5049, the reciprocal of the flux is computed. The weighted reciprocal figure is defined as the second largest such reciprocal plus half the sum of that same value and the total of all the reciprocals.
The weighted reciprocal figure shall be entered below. 0.090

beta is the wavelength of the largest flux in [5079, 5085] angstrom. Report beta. 5084.57 angstrom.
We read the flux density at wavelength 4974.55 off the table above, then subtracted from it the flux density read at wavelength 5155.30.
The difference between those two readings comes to -22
